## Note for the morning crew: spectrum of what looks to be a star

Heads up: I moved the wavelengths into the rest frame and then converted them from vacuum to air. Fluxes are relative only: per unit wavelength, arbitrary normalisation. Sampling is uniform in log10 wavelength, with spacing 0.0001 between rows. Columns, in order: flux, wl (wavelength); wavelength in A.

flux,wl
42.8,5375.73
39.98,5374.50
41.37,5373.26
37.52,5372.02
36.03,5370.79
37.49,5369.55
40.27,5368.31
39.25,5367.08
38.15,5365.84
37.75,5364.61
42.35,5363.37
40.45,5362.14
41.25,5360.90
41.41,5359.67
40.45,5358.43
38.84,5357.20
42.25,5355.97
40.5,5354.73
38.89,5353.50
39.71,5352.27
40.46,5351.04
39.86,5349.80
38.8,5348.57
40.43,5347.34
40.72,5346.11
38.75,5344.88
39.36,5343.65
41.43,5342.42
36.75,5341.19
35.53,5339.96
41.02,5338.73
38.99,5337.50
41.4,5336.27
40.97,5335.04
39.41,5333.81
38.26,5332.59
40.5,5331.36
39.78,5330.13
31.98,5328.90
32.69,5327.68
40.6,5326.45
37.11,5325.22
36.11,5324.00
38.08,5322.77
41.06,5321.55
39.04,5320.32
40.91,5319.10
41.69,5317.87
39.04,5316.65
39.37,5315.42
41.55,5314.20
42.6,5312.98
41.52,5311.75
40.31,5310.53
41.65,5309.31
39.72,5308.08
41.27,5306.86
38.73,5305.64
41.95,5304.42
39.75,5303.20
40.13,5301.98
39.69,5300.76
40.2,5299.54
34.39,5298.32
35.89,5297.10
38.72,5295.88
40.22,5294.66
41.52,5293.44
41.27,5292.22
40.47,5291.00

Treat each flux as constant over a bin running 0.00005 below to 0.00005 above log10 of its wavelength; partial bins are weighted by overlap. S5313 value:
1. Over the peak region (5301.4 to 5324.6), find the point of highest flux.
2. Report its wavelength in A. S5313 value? 5312.98 A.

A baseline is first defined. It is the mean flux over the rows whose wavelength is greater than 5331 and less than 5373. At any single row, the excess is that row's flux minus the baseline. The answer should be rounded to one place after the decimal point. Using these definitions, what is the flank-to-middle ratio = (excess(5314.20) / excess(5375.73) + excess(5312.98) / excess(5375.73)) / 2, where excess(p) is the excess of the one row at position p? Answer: 0.8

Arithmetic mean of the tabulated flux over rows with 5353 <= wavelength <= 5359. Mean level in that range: 40.2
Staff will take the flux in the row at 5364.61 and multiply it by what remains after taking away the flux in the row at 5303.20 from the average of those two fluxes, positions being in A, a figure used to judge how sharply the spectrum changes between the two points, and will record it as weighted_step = -38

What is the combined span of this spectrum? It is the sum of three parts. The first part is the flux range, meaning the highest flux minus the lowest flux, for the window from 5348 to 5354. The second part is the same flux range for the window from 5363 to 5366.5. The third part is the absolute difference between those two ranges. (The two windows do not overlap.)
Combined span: 9.2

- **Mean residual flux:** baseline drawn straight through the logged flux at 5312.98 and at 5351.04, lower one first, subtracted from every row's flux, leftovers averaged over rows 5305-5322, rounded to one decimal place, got -2.0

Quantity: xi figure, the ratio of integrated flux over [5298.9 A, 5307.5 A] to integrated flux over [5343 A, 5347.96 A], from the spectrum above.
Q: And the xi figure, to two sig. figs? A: 1.8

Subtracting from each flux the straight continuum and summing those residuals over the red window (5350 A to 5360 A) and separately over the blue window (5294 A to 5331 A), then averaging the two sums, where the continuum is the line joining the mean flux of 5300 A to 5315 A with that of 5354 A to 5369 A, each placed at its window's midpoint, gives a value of -22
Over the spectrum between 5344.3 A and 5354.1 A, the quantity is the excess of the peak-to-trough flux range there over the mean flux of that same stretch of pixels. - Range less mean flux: -37.7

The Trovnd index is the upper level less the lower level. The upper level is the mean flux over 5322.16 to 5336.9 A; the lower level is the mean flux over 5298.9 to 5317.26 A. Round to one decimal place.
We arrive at -2.4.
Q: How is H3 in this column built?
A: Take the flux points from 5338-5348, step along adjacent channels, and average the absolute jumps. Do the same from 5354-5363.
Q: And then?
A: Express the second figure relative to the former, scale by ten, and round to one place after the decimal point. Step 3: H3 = 6.2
